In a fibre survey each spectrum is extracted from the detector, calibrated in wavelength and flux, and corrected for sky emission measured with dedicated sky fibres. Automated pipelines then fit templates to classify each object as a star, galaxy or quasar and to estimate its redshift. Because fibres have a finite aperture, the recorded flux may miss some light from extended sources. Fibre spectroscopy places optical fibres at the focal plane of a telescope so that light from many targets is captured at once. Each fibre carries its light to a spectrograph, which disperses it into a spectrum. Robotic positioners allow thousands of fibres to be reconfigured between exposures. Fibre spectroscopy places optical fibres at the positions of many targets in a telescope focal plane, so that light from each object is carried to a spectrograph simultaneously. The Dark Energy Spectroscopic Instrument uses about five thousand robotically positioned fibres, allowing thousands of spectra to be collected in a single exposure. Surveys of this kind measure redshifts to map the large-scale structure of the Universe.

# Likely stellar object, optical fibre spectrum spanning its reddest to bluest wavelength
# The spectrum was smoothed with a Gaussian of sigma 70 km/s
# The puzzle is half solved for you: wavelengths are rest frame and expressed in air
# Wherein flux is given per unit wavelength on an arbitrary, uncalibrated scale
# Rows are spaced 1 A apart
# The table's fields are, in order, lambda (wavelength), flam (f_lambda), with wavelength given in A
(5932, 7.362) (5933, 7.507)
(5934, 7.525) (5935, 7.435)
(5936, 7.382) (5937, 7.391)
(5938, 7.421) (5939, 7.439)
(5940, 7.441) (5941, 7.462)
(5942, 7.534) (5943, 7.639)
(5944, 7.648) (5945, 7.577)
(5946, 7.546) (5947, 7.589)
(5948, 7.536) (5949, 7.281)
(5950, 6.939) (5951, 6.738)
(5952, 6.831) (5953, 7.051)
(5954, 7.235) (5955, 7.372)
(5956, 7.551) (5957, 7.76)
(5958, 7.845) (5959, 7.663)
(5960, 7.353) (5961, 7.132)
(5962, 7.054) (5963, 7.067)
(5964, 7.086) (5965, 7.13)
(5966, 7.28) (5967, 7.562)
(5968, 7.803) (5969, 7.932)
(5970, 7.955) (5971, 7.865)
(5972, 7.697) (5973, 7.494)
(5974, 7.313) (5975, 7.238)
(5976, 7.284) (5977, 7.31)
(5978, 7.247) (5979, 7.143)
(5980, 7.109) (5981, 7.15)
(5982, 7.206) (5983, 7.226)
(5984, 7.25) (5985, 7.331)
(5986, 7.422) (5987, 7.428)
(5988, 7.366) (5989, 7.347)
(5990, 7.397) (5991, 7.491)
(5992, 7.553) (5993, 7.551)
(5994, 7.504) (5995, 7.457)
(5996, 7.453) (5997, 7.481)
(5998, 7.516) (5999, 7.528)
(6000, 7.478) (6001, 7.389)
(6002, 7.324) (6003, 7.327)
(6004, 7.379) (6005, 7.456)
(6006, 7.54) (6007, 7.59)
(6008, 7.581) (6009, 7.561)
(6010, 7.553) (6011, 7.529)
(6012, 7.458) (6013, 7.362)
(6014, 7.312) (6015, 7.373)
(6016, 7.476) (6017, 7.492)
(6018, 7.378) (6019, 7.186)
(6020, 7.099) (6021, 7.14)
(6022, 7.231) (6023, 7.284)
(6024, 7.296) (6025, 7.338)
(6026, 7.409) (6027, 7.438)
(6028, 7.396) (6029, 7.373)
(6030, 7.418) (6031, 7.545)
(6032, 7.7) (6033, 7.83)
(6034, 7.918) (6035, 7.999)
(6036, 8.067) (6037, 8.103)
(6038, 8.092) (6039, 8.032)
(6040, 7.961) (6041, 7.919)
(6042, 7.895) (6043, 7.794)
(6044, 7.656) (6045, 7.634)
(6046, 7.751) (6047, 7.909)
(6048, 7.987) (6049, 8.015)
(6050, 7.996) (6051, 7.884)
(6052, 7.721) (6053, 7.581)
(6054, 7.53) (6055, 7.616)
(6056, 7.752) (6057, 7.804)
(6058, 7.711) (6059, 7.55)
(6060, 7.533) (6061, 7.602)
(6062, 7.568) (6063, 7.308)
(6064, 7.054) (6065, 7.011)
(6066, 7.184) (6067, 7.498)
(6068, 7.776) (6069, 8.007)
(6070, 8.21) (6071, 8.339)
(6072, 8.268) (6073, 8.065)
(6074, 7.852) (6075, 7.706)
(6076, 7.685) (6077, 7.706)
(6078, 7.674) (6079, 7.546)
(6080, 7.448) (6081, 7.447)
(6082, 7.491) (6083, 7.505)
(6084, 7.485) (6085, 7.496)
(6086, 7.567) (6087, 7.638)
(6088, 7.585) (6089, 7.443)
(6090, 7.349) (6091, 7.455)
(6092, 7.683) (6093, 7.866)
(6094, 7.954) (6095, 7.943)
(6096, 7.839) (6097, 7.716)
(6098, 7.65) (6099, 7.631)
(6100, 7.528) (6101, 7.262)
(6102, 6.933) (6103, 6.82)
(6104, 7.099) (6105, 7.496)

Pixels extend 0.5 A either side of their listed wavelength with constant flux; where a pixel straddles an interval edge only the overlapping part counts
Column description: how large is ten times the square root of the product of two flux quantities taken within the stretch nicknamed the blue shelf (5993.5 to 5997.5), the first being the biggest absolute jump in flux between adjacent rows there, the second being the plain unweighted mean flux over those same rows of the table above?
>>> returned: 6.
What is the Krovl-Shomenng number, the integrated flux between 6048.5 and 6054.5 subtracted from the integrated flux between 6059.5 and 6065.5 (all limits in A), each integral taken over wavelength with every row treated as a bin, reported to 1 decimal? -2.7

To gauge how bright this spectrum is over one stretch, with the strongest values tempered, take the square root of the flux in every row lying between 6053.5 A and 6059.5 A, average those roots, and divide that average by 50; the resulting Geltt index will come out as 0.0554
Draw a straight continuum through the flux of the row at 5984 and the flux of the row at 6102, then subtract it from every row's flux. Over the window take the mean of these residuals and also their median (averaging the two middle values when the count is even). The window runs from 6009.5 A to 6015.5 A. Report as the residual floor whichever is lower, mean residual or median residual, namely 0.2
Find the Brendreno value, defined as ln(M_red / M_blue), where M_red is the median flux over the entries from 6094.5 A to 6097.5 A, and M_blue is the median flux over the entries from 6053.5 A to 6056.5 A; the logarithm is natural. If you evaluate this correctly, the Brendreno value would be 0.029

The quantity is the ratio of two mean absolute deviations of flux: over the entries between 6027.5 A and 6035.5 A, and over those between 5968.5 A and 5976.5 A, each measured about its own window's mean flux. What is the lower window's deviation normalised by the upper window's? 1.2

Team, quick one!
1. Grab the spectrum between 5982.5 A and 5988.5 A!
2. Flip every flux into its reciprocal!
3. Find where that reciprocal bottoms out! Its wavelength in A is 5987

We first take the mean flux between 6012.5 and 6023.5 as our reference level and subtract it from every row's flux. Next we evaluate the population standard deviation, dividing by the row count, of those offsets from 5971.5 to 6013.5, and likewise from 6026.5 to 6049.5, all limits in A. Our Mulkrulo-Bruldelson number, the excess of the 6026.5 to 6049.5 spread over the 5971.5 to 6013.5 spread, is 0.10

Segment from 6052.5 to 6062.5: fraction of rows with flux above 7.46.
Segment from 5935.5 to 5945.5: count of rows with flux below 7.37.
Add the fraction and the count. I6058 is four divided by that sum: 4.0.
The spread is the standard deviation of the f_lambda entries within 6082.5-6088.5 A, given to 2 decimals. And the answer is 0.06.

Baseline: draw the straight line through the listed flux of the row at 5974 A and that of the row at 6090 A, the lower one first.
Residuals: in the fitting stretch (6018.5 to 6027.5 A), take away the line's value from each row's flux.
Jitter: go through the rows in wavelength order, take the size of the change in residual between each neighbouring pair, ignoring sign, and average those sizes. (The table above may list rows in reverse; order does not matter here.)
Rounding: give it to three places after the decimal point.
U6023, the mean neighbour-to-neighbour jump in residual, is 0.053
